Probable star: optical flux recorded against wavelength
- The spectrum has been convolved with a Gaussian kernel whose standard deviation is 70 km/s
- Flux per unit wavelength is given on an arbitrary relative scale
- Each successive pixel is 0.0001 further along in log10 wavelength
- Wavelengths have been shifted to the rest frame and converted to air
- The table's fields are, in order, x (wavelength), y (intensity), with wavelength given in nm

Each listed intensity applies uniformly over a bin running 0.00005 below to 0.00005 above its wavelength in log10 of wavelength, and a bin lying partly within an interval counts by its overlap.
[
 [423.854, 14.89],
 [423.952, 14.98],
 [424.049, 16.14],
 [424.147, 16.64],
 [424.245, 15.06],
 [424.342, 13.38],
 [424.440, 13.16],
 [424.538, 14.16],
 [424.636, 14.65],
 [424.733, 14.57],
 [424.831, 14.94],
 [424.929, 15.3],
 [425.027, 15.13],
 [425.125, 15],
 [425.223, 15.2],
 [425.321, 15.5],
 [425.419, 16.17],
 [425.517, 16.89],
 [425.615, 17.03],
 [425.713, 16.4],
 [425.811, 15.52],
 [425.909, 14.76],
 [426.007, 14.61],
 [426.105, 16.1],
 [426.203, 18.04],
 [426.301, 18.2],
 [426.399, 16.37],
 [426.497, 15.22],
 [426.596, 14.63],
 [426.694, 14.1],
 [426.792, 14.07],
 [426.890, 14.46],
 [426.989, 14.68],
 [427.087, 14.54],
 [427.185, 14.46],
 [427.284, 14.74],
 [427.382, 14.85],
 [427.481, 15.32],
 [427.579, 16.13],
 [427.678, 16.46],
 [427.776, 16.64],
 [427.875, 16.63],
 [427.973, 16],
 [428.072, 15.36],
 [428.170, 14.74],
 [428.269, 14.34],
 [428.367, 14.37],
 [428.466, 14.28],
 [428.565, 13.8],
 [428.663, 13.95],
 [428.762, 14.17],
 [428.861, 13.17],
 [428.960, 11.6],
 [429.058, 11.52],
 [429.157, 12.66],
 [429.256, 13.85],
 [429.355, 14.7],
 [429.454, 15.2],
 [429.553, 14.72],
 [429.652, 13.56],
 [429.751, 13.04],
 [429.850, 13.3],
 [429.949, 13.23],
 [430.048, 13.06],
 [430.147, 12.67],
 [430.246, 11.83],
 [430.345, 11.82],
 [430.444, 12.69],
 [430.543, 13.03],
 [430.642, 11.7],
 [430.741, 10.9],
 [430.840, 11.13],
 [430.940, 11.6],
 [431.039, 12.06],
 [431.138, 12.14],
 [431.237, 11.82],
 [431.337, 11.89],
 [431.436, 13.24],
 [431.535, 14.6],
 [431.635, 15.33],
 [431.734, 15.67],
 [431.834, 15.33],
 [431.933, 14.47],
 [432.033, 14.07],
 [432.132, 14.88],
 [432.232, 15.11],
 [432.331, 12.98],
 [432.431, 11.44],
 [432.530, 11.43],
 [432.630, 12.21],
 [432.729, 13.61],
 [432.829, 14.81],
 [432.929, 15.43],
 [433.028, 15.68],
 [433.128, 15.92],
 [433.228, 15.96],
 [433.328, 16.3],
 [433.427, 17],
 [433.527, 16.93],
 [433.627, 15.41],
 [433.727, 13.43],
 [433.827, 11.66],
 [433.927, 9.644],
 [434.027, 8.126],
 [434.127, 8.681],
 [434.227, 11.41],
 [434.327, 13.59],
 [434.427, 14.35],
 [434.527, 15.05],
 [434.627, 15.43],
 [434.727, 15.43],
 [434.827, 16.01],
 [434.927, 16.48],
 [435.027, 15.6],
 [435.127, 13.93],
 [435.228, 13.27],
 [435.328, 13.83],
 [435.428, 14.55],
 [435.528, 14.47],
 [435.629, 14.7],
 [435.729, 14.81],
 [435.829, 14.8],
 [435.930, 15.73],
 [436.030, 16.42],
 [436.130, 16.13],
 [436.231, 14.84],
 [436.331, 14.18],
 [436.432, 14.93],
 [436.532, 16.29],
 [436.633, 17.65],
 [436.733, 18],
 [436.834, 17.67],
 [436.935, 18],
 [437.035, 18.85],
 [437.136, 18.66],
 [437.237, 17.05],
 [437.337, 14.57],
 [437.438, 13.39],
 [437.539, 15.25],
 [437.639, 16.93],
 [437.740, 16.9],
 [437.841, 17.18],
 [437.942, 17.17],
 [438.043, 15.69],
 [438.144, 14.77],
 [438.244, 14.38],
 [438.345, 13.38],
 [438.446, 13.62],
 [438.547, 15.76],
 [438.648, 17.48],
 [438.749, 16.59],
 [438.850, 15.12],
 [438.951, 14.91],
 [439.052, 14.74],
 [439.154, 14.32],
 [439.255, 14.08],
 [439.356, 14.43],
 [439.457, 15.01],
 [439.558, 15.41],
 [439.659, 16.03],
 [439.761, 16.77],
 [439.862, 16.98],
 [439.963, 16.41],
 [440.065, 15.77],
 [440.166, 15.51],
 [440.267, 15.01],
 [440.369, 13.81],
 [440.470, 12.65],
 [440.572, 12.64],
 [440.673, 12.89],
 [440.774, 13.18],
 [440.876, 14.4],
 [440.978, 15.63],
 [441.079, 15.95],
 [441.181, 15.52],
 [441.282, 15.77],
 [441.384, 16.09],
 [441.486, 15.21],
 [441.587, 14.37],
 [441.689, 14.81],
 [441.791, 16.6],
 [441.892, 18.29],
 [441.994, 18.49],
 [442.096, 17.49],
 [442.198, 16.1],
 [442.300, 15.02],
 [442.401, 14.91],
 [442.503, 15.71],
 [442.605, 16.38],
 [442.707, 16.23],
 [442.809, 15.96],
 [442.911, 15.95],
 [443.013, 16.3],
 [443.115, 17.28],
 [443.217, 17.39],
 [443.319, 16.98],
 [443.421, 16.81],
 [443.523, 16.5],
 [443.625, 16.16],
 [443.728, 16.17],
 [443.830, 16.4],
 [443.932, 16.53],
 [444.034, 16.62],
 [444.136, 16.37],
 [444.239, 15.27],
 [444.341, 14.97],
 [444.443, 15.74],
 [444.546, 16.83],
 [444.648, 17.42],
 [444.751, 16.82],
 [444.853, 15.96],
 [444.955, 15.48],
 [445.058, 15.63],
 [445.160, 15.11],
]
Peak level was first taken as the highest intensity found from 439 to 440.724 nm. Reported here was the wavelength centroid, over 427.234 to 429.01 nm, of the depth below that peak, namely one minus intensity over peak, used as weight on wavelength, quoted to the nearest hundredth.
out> 428.34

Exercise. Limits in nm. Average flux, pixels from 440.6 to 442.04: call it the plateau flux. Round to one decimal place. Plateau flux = 15.5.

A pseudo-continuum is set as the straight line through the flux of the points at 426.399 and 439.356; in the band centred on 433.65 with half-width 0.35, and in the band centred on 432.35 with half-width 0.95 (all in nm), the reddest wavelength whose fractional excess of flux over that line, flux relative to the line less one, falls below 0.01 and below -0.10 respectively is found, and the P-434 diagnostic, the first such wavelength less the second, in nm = 1.20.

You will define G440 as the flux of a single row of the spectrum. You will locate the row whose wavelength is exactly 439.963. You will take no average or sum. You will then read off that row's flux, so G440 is 16.41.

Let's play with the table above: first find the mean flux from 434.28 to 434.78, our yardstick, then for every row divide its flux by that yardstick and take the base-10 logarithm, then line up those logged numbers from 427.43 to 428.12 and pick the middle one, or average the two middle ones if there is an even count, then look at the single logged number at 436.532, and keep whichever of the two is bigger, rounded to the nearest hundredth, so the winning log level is 0.04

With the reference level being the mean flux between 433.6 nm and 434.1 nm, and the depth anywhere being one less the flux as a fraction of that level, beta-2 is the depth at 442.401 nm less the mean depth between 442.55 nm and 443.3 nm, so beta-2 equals 0.14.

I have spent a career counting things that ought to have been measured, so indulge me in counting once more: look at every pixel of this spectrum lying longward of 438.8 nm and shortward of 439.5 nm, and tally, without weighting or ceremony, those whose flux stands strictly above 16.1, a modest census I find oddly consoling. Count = 0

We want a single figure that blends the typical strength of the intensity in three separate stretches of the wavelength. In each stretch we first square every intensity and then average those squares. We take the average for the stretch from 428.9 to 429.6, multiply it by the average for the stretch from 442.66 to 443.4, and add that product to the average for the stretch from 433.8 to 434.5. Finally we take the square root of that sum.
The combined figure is 225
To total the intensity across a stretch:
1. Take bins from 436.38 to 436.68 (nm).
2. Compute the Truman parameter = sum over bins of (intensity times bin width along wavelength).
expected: 4.9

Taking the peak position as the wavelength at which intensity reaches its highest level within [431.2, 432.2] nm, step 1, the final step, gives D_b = 431.734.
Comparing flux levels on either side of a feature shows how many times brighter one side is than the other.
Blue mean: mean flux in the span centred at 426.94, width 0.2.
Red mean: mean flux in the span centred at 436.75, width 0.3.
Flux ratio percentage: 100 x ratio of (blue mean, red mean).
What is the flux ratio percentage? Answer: 82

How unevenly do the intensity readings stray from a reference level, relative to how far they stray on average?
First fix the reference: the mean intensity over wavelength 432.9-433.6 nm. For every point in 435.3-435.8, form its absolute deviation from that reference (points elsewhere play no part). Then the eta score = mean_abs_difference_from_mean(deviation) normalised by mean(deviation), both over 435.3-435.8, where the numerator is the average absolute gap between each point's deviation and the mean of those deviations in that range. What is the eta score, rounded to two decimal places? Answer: 0.15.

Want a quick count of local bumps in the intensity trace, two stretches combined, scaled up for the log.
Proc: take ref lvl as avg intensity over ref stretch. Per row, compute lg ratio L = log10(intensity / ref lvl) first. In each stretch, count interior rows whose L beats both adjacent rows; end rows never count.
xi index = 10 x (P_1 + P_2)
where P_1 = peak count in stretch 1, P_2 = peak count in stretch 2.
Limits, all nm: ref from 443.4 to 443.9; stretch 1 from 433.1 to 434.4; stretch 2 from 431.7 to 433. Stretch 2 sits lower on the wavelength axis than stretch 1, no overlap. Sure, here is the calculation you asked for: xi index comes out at 20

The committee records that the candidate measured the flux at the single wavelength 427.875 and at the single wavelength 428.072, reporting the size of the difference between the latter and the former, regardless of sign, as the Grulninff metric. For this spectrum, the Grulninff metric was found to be 1.3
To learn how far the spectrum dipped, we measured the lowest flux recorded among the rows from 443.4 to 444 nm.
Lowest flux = 16.16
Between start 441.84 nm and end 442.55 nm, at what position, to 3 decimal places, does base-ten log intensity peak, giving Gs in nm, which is 441.994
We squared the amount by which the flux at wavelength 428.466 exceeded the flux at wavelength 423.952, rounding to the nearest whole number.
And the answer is 0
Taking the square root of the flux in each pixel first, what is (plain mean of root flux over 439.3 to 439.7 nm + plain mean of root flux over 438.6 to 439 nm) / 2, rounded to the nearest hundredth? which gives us 3.95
